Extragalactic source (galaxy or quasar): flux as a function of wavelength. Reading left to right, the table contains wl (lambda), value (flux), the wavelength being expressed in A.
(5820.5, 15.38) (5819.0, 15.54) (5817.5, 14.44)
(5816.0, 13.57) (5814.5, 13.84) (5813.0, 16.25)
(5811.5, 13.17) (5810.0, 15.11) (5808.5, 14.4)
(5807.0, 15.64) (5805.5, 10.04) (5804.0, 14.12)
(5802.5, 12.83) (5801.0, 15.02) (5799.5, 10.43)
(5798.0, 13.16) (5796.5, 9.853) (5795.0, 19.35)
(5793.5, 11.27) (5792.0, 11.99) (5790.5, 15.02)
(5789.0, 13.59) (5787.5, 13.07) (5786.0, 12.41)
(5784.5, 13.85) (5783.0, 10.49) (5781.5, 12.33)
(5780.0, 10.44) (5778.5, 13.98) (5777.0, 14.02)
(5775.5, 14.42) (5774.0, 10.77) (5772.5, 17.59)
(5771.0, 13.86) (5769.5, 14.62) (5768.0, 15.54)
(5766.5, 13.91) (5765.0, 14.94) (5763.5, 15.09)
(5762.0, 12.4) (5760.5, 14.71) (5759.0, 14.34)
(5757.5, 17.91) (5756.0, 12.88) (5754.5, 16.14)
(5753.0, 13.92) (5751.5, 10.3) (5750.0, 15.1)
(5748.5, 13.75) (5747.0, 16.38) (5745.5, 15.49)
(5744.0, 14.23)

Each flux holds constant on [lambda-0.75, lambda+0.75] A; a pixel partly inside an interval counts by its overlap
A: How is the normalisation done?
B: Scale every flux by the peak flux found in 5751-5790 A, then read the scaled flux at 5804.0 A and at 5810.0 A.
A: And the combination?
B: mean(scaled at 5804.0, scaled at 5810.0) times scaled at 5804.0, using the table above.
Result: 0.64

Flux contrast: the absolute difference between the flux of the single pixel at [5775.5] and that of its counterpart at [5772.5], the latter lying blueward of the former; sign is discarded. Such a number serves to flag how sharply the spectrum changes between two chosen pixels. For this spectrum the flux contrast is 3.2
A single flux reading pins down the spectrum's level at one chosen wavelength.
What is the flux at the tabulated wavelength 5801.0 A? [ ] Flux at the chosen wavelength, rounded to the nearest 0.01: 15.02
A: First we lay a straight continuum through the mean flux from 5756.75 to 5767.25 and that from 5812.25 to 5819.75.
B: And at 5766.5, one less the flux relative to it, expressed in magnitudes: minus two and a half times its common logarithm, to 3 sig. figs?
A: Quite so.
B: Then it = 3.11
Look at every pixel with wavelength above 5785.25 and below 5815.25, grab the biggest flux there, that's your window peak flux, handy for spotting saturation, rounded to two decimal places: 19.35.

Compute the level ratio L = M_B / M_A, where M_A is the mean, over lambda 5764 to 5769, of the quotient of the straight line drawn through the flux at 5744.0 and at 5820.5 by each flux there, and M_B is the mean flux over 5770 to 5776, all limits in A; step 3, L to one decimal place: 14.4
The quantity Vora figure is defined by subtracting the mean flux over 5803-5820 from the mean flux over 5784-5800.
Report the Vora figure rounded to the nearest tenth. -1.1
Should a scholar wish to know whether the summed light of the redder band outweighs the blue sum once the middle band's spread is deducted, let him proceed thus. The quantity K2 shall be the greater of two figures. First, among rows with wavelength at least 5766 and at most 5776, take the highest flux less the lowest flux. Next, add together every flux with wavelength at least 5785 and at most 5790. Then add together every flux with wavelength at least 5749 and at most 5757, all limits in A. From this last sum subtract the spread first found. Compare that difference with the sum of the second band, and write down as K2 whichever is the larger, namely 62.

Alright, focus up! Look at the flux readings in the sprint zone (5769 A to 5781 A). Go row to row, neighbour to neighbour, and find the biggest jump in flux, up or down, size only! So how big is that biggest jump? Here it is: 7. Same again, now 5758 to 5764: 3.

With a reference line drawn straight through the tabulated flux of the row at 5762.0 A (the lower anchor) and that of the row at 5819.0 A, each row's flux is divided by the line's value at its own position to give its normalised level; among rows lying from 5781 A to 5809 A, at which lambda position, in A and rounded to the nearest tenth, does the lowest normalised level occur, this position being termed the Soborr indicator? 5805.5 A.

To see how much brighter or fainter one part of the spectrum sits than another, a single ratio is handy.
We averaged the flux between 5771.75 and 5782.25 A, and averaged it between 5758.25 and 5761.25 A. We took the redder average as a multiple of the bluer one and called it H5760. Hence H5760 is 0.92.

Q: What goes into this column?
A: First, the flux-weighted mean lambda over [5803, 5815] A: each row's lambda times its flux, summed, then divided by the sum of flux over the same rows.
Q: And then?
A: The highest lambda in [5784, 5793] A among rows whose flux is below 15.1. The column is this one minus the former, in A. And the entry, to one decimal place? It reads -17.4 A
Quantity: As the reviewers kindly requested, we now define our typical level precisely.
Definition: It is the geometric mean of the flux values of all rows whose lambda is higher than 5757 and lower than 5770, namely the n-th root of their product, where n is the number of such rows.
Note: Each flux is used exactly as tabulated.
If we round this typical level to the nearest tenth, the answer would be 14.8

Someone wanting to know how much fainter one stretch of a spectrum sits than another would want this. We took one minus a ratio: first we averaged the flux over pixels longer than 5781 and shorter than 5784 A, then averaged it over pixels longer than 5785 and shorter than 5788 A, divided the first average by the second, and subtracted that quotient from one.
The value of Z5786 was 0.10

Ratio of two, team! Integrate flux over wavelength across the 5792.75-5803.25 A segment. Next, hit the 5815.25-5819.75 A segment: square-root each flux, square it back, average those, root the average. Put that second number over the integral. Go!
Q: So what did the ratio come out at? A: 0.028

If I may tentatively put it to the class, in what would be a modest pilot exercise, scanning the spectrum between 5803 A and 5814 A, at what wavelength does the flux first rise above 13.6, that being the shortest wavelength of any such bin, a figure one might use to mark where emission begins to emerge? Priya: 5804.0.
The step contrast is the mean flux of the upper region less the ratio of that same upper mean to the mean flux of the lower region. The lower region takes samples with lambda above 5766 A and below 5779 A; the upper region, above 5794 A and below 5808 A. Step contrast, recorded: 12.4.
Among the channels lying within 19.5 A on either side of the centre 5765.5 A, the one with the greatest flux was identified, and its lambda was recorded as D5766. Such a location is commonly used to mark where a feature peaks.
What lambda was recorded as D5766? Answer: 5757.5 A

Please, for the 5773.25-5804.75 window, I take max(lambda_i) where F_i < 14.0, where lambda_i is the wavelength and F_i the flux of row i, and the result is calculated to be 5802.5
